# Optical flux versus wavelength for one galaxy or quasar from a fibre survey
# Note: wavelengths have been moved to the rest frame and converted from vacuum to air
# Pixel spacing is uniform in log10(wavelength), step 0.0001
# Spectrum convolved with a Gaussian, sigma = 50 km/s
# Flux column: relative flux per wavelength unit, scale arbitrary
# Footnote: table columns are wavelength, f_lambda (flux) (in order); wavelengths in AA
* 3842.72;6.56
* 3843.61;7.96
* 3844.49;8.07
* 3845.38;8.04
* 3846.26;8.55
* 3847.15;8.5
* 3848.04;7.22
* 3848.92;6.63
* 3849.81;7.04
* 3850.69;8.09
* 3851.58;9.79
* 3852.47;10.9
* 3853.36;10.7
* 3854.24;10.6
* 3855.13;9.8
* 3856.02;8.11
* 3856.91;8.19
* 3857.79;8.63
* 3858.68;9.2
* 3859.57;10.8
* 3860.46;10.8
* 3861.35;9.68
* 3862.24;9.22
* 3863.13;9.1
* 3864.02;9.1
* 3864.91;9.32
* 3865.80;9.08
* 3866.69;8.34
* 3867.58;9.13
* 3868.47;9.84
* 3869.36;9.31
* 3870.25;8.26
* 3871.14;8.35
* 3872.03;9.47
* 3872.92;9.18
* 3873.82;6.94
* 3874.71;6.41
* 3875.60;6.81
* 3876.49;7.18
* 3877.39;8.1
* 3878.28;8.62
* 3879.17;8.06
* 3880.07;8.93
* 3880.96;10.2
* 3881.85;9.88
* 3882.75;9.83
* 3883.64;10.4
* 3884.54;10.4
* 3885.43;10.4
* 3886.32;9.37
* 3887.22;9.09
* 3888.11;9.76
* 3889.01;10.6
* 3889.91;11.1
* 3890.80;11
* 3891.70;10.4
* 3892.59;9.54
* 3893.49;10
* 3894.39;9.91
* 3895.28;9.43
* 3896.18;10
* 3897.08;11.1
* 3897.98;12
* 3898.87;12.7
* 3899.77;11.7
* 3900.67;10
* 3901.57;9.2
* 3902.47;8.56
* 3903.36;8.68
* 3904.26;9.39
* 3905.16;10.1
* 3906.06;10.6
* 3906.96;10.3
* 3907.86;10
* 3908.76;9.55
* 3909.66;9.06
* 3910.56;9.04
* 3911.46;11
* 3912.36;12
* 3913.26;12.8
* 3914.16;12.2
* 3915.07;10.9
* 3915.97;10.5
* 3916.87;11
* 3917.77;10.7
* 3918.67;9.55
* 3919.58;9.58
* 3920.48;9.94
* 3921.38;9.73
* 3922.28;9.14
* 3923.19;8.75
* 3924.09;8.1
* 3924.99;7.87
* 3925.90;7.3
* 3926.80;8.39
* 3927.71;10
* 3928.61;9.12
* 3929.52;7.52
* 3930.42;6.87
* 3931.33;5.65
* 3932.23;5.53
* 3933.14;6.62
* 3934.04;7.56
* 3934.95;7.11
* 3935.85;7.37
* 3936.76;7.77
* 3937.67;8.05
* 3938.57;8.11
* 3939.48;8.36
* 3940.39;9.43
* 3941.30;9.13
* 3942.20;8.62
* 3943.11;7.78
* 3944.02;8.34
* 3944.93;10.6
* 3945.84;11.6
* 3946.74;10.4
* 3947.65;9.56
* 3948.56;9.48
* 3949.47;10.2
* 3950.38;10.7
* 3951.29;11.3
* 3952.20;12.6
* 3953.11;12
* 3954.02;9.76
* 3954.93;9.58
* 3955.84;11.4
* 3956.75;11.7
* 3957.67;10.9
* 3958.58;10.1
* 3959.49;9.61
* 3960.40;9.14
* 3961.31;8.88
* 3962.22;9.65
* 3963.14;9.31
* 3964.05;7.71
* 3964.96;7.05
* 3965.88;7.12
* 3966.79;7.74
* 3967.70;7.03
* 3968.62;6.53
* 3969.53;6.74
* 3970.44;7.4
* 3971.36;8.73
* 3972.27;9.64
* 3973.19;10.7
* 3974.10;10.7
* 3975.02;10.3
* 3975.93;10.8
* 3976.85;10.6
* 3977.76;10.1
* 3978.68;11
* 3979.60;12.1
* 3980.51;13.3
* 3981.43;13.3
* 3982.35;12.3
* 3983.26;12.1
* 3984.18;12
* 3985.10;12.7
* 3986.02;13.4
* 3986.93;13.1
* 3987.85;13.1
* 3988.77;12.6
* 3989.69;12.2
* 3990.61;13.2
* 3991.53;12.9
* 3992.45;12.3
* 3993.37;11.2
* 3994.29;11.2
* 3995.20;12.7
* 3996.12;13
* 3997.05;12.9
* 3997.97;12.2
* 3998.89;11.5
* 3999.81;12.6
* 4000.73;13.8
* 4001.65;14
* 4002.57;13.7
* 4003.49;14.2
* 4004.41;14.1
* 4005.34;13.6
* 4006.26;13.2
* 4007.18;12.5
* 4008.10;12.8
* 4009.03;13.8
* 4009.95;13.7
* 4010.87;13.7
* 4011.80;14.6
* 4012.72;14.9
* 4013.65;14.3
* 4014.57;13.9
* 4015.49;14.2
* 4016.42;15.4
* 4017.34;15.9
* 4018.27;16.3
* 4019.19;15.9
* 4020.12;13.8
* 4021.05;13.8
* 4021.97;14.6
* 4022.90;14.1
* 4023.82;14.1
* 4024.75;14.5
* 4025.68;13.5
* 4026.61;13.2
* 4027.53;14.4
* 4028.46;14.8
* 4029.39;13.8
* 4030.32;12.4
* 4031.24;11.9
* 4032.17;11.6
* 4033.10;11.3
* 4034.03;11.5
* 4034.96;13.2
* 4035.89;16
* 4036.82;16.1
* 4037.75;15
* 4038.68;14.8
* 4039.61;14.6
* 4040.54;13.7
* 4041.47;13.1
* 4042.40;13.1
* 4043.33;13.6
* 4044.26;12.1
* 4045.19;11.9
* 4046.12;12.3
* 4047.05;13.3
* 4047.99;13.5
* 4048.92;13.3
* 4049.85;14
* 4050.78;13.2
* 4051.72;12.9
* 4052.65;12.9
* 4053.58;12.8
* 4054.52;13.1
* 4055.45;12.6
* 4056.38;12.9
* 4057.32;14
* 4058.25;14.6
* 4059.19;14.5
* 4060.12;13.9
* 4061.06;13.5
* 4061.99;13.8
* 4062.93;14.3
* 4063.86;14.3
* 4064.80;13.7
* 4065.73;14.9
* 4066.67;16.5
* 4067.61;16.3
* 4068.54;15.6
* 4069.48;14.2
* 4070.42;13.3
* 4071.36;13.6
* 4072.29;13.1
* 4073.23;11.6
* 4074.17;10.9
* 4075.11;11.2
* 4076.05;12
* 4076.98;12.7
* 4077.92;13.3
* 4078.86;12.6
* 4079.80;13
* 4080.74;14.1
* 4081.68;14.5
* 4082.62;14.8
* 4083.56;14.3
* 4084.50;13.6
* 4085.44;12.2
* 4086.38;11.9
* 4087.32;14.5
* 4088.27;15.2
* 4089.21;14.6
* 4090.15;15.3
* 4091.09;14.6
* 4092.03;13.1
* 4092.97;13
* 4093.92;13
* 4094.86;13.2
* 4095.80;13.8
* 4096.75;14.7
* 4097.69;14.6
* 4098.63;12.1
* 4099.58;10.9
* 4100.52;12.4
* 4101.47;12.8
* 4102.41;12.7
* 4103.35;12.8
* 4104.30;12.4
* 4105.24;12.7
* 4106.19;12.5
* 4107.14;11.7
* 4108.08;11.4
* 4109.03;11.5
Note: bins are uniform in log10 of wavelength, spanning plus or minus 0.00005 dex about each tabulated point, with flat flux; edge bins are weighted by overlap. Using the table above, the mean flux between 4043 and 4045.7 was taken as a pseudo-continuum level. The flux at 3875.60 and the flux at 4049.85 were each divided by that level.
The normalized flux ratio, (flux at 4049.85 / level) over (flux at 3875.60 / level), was 2.06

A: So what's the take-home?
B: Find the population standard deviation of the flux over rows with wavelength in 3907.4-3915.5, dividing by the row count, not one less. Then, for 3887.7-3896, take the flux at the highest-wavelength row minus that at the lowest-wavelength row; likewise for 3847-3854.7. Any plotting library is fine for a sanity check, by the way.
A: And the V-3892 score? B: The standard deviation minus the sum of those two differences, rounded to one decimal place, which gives -0.4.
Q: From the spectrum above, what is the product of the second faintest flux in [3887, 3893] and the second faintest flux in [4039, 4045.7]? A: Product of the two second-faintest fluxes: 115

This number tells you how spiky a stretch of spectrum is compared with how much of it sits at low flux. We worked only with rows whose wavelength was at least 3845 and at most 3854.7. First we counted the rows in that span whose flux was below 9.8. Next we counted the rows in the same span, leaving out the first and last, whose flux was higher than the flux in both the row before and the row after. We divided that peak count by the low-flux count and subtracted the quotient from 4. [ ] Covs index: 3.75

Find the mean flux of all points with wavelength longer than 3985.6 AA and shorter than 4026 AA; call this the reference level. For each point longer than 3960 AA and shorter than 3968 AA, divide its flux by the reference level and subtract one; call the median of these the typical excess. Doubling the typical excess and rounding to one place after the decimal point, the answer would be -0.9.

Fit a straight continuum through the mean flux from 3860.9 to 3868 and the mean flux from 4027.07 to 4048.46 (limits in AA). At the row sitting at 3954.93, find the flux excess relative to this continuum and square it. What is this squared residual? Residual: 3.1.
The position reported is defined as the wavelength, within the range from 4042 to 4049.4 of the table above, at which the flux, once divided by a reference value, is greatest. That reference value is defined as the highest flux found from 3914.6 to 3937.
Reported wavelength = 4043.33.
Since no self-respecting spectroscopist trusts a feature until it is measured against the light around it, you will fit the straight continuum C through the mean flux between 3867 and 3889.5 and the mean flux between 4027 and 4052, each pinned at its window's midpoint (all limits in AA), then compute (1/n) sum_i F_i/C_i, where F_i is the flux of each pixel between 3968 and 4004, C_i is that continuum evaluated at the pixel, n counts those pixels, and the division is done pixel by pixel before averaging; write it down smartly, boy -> 0.98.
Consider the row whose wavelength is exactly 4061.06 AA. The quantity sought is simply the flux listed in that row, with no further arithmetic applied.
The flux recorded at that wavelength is 13.5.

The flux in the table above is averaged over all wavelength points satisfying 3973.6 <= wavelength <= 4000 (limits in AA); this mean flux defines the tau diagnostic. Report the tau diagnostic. 12.1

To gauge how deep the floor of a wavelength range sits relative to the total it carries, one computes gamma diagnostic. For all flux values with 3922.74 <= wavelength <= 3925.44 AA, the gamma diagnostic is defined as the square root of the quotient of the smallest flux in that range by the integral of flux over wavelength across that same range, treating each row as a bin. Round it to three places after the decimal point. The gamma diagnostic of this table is 0.594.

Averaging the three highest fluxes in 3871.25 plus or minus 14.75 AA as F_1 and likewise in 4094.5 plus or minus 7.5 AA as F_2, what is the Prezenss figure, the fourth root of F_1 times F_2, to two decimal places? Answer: 3.56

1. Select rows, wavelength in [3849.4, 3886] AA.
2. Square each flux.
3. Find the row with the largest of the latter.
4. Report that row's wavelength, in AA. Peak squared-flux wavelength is 3852.47 AA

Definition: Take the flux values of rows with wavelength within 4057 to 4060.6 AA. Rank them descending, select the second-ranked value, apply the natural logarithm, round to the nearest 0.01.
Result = 2.67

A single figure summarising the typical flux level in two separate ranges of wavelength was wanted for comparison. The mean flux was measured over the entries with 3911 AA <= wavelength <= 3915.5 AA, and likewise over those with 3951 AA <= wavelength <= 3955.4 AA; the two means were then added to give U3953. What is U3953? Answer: 23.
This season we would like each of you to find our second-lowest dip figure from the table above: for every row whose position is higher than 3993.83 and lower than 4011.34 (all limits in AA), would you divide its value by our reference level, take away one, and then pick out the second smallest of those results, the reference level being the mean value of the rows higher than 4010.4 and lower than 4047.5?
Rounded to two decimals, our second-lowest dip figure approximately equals -0.17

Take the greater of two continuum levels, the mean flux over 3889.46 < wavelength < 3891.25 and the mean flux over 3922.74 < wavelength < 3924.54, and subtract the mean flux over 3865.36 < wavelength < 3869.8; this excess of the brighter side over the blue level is 1.9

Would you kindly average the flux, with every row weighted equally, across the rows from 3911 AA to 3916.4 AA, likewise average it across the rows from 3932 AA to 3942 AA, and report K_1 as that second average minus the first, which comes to -3.8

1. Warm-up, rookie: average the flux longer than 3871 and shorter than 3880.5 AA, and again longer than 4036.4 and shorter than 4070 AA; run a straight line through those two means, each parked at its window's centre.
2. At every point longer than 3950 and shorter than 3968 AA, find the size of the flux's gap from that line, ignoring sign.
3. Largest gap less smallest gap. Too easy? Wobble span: 3.8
